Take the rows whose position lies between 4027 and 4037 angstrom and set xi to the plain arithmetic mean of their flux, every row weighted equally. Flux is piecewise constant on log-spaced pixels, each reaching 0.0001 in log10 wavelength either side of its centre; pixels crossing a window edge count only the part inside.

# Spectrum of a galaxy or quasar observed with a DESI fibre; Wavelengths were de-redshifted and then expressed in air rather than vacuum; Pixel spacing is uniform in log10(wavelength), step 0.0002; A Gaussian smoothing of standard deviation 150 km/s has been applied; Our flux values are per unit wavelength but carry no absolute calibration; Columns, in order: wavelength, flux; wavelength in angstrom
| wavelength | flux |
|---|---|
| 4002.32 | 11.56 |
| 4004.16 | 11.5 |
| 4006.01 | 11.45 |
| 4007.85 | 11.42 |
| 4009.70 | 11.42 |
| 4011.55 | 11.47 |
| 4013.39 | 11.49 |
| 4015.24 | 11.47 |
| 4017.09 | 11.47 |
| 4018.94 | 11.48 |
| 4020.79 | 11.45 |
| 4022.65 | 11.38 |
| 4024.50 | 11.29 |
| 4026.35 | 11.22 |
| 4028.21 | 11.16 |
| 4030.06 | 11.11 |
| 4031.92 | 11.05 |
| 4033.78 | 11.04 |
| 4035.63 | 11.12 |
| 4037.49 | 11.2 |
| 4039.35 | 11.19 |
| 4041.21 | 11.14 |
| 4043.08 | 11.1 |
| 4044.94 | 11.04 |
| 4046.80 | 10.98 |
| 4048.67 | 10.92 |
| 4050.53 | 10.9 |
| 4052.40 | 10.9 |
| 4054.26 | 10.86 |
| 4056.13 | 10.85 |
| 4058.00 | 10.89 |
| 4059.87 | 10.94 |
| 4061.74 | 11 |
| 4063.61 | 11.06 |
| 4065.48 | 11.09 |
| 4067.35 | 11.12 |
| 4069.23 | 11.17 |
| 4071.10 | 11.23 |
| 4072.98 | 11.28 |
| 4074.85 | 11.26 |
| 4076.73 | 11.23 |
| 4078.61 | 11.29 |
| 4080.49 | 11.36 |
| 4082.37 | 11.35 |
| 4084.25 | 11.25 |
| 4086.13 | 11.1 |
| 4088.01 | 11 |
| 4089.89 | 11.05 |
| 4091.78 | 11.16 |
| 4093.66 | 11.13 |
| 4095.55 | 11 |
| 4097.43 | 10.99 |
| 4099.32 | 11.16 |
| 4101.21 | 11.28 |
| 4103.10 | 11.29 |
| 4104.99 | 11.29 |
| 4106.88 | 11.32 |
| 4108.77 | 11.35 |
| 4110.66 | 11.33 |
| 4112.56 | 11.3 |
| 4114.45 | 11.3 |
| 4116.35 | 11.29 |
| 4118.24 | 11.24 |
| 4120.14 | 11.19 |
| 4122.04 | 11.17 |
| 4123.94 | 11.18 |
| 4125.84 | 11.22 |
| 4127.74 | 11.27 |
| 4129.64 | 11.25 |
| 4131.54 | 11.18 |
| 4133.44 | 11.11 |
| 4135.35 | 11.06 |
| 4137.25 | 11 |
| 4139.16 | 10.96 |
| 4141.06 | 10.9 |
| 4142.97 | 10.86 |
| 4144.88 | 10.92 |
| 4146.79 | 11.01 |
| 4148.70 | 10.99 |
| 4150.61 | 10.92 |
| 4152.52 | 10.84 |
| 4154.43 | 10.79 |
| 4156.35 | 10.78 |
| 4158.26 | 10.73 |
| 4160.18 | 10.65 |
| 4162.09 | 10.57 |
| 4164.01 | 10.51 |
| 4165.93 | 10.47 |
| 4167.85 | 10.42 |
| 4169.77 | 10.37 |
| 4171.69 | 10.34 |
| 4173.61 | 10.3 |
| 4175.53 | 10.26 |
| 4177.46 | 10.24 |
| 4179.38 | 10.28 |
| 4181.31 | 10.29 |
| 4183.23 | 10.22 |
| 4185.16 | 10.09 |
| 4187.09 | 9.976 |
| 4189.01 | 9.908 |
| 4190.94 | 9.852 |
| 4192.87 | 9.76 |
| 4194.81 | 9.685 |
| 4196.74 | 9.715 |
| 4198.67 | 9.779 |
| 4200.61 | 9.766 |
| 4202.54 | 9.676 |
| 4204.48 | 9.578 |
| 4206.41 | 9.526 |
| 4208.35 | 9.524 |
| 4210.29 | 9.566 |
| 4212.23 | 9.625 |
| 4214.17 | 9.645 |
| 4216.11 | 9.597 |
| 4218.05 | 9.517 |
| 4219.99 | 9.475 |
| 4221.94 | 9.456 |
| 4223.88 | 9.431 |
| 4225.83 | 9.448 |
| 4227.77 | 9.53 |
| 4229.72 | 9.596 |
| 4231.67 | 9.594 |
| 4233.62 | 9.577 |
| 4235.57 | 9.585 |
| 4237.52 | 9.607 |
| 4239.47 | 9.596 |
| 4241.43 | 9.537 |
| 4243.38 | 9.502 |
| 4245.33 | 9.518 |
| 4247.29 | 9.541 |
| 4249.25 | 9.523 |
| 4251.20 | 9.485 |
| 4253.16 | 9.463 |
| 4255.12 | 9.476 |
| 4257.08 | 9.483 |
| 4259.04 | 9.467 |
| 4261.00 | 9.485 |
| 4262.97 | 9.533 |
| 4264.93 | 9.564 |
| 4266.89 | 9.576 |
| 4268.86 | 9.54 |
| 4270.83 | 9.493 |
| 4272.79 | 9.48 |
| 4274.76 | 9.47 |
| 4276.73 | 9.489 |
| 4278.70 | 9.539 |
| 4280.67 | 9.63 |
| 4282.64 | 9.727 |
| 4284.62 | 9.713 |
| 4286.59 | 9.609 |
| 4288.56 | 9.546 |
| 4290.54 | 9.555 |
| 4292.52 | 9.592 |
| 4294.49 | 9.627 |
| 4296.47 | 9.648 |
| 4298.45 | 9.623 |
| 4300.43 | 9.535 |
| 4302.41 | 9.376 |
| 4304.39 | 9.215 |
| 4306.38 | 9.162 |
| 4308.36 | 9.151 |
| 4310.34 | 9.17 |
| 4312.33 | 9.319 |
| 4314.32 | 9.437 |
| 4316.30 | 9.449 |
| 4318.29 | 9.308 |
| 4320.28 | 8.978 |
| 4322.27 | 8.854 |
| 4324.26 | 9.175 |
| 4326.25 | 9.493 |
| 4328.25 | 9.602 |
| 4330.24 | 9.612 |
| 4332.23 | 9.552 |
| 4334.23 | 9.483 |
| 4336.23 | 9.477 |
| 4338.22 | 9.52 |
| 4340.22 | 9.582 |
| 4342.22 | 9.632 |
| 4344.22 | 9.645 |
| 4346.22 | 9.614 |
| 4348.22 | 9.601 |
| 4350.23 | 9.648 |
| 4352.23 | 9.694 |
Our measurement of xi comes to 11.1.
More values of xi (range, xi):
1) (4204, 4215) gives 9.6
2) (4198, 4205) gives 9.7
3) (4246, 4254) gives 9.5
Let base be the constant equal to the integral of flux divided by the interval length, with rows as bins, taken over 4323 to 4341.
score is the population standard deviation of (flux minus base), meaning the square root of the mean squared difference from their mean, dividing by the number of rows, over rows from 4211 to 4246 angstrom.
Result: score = 0.06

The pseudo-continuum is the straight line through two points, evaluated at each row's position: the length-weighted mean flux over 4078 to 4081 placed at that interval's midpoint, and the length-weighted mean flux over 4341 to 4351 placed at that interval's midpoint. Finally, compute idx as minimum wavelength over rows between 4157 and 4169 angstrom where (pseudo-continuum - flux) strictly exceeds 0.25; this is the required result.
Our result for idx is 4164.01 angstrom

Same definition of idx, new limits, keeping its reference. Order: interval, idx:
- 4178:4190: 4179.38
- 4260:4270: 4261.00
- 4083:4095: 4088.01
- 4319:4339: 4320.28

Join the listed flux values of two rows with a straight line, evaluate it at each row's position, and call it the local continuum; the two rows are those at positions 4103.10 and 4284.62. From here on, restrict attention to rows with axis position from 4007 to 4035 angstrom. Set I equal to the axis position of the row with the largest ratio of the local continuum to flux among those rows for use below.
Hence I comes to 4031.92 angstrom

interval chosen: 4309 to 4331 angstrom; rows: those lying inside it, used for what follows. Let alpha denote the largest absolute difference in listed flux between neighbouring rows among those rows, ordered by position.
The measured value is 0.330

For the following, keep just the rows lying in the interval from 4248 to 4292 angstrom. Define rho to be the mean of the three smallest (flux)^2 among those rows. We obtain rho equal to 90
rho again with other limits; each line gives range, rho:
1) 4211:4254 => 89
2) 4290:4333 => 81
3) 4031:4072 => 118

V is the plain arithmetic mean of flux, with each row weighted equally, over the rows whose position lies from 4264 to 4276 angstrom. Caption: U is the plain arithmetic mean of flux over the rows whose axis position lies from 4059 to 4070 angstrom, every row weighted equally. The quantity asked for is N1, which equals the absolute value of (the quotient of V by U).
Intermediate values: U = 11.1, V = 9.5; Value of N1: 0.9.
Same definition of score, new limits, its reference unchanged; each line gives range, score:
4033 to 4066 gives 0.11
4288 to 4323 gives 0.23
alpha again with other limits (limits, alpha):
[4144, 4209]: 0.130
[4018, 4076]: 0.090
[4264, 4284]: 0.097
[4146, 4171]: 0.080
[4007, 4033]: 0.090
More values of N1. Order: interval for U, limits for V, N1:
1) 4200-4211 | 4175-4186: 1.1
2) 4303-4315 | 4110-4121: 1.2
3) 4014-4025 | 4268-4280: 0.8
